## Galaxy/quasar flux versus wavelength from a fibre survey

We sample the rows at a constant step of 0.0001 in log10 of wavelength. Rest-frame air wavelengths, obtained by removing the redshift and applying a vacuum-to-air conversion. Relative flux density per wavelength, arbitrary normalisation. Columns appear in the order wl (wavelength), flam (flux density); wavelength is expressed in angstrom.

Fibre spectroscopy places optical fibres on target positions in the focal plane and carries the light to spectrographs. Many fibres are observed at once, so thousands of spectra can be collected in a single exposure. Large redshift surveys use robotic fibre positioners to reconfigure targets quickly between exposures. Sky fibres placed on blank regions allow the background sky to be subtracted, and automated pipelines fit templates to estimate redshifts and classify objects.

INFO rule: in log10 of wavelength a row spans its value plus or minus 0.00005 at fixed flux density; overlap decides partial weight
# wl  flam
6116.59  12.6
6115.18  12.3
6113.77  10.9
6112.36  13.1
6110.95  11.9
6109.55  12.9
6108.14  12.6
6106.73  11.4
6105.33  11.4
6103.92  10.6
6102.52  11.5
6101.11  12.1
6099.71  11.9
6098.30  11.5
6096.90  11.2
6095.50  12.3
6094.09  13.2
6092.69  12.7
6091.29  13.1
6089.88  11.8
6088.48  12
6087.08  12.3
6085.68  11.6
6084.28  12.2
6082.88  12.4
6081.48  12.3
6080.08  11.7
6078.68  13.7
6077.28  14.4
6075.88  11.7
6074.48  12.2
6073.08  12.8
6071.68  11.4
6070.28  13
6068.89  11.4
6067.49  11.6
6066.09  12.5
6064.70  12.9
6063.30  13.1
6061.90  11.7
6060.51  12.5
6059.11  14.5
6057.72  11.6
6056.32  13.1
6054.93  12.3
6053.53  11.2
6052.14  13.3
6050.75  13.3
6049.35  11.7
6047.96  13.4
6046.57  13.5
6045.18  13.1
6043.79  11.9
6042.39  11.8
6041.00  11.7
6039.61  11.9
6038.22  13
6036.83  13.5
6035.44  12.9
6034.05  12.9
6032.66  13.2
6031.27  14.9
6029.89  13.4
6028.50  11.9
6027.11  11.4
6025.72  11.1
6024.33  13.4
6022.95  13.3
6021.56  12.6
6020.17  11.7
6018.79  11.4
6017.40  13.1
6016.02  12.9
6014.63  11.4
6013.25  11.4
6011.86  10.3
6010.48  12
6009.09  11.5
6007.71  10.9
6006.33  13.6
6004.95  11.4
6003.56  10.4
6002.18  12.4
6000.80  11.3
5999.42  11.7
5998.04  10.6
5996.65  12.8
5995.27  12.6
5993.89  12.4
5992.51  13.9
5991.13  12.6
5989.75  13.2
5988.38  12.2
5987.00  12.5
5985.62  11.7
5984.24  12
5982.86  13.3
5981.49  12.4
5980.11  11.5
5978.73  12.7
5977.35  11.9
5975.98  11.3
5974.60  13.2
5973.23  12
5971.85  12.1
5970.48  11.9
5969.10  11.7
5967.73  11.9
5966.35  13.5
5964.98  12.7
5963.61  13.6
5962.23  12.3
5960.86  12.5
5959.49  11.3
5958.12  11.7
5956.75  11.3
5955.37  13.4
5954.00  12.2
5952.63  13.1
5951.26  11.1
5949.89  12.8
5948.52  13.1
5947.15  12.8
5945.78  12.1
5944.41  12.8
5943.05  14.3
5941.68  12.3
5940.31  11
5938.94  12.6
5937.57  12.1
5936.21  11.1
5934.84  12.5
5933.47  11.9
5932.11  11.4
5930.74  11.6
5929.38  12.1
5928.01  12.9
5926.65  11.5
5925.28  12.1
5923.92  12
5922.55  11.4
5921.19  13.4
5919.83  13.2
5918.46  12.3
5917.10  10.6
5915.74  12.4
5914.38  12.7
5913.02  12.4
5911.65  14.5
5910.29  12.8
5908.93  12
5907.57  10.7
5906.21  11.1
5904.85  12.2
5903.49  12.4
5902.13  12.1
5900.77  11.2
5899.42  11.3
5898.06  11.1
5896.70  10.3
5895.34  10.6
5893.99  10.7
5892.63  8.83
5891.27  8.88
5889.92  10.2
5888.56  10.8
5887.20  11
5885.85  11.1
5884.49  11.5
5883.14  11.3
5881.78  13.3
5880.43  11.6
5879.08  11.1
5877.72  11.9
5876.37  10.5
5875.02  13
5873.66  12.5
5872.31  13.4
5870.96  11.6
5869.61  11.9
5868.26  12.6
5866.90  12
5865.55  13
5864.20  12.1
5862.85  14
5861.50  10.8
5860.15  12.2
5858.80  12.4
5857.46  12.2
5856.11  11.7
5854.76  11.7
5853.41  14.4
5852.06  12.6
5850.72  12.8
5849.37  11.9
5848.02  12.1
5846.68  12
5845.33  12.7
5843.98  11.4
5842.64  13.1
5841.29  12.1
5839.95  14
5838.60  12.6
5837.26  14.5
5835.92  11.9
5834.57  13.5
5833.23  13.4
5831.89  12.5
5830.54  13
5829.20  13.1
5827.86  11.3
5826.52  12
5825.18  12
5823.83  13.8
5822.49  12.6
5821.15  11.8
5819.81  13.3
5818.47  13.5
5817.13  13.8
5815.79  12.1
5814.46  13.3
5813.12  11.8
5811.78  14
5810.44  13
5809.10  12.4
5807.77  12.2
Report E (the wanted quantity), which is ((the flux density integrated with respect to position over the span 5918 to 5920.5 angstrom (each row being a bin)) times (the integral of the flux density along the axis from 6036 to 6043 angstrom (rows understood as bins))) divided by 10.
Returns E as 277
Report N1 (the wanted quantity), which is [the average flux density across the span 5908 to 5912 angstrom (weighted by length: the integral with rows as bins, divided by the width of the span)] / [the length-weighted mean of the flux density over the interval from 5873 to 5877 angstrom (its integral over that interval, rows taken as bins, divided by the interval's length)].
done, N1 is 1.07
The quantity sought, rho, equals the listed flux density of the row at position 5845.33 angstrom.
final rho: 12.7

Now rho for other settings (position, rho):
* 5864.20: 12.1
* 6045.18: 13.1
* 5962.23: 12.3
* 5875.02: 13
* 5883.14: 11.3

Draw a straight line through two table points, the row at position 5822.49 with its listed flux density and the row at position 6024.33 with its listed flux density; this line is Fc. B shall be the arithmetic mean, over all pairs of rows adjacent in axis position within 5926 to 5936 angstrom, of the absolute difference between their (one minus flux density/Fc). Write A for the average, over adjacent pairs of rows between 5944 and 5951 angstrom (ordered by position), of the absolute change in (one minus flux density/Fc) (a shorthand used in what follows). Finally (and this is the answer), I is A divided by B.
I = 0.75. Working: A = 0.038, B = 0.051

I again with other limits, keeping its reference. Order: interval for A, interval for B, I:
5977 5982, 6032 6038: 3.25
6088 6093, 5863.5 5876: 0.71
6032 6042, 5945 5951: 1.02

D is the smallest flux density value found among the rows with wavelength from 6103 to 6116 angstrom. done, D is 10.6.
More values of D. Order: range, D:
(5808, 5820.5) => 11.8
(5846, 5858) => 11.7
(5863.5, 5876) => 11.6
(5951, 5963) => 11.1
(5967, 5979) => 11.3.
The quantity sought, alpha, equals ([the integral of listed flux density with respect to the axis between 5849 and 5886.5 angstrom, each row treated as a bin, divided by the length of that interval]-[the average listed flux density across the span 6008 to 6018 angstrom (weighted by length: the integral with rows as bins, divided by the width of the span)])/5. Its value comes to 0.09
